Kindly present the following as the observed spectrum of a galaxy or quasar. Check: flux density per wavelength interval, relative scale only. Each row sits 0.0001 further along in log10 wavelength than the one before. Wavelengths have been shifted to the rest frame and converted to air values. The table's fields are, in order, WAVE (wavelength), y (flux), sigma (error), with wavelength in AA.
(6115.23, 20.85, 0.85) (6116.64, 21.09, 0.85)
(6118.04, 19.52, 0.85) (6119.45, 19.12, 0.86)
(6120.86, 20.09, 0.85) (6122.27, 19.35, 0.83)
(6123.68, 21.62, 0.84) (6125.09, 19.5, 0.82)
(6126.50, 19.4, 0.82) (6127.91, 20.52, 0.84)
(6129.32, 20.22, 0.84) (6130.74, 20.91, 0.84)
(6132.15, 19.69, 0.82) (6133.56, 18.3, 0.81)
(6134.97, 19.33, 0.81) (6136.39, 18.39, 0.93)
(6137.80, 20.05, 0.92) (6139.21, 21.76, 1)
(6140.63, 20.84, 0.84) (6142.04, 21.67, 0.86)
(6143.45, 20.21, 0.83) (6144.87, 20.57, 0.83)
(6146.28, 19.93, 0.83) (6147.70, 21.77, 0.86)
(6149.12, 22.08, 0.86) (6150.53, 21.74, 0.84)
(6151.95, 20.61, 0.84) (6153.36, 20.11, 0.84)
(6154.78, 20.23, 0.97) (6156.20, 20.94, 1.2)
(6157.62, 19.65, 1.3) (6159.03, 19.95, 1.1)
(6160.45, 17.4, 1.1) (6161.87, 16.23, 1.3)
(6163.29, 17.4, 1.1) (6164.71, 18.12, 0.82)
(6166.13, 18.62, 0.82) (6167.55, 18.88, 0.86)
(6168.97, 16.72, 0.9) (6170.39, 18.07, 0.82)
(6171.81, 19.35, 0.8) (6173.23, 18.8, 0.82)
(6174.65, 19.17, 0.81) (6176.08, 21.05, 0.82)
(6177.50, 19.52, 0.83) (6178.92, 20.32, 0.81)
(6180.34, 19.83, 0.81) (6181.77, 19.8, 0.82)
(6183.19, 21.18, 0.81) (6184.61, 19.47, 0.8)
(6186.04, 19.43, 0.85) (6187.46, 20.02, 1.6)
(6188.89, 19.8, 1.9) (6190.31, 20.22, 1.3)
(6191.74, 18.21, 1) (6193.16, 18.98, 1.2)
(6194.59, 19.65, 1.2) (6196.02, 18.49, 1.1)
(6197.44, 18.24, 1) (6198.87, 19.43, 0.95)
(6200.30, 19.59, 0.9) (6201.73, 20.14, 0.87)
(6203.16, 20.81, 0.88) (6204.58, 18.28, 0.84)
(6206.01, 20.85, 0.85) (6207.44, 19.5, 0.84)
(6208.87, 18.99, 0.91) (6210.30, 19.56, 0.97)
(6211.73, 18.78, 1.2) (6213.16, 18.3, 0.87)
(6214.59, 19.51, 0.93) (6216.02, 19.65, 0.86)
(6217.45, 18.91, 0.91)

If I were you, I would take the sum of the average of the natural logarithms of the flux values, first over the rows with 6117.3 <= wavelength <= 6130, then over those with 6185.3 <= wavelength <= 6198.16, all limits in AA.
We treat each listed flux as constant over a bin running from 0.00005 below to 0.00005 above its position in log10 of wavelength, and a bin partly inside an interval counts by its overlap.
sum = 5.95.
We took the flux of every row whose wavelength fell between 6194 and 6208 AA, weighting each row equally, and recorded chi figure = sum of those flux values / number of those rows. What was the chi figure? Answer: 19.5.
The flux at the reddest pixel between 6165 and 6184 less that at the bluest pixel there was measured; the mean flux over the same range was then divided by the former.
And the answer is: 8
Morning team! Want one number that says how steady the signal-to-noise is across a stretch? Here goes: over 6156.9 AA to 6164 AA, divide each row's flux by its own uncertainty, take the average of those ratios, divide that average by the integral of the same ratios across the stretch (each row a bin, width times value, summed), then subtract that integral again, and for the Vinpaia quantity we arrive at -110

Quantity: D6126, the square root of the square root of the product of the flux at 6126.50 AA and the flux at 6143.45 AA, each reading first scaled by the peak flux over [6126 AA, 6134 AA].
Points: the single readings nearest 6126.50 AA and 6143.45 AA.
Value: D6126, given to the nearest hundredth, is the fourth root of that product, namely 0.97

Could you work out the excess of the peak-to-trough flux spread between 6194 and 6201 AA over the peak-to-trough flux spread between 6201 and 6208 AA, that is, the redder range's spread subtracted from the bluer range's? -1.2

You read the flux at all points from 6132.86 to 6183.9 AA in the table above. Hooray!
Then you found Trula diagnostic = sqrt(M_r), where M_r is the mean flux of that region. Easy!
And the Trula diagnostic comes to 4.44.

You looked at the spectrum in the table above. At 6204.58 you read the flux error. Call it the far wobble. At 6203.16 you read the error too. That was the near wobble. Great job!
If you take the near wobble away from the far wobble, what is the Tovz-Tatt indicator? 0.0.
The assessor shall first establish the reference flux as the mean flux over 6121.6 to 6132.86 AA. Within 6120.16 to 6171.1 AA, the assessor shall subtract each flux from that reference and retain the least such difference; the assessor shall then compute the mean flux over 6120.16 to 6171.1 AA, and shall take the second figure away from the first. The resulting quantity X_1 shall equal -22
